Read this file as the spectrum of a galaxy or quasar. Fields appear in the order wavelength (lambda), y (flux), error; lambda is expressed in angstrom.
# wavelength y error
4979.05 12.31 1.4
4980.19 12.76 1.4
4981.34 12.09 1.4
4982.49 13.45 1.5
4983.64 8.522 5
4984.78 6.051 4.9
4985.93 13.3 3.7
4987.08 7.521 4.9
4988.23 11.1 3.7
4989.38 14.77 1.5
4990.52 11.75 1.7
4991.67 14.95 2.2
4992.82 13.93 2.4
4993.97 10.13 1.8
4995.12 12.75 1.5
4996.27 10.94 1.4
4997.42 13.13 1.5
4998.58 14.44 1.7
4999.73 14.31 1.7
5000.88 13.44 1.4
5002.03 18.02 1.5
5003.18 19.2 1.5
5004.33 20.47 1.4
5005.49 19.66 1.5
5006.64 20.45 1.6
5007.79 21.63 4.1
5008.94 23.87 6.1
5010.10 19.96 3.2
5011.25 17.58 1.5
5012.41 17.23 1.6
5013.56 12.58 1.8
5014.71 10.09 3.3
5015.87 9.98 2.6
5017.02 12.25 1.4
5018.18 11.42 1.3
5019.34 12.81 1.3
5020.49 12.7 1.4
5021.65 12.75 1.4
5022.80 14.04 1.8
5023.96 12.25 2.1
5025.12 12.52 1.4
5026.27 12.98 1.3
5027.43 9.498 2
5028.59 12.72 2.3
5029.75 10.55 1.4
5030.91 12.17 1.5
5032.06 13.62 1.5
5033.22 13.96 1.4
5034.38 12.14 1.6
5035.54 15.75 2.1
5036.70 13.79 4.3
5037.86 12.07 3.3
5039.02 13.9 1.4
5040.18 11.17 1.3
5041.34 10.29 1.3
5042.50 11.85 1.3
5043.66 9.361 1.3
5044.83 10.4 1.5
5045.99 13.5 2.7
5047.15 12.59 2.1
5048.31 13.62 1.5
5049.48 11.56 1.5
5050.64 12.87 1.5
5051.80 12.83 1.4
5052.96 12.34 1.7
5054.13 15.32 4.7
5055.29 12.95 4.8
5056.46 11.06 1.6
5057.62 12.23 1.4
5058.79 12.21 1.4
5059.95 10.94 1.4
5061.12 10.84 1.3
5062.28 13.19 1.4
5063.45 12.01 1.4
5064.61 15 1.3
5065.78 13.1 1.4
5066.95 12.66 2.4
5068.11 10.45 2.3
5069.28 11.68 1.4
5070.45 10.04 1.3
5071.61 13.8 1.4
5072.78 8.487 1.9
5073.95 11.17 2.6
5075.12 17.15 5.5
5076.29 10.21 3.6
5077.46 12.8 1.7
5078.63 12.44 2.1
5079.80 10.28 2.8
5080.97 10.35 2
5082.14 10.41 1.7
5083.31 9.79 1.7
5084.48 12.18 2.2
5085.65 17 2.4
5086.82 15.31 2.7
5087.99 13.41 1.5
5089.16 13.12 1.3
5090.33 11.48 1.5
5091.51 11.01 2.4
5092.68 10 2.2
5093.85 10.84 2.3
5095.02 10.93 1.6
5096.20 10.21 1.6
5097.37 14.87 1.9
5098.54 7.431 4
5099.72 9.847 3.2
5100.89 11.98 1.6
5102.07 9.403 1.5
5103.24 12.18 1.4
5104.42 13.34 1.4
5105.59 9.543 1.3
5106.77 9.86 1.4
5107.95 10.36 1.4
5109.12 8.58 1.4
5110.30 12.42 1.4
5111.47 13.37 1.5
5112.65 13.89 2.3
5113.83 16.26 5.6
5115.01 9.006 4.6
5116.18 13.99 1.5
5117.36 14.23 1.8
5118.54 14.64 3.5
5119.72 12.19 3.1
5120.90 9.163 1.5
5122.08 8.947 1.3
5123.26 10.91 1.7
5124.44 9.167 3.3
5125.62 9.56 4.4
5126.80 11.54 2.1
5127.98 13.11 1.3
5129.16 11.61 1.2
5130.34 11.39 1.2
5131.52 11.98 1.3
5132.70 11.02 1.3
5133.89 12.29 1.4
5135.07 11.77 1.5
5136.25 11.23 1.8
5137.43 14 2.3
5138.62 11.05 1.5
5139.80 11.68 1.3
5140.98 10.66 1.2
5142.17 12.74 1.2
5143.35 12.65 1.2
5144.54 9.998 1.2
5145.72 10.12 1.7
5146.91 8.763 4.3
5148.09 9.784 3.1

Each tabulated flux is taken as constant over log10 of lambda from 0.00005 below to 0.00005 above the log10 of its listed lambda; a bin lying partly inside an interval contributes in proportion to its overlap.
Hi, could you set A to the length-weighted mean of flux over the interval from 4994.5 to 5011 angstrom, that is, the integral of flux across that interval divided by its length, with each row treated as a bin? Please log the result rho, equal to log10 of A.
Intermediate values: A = 17.3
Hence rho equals 1.24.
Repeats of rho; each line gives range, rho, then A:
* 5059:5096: 1.08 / 12.0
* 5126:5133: 1.07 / 11.8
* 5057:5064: 1.08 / 11.9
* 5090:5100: 1.03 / 10.7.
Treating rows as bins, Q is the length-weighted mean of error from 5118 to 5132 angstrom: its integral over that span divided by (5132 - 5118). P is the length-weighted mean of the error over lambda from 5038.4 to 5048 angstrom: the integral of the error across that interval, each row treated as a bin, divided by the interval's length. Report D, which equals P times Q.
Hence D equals 3.5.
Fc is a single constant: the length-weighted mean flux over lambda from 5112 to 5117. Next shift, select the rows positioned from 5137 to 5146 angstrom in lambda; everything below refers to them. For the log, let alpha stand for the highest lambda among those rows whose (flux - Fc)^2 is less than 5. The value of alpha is 5143.35 angstrom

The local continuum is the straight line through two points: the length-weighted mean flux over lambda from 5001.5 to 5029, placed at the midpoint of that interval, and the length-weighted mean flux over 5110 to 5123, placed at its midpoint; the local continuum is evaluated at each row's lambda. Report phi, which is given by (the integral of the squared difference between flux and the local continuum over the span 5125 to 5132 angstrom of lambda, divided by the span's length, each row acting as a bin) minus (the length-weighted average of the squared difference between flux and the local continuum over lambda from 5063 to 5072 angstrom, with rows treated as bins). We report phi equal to -3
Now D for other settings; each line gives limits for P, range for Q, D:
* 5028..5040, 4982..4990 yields 7.4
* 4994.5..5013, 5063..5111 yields 4.2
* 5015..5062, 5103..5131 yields 4.0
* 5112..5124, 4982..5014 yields 6.6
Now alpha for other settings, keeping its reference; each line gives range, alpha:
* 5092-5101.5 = 5100.89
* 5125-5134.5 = 5133.89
